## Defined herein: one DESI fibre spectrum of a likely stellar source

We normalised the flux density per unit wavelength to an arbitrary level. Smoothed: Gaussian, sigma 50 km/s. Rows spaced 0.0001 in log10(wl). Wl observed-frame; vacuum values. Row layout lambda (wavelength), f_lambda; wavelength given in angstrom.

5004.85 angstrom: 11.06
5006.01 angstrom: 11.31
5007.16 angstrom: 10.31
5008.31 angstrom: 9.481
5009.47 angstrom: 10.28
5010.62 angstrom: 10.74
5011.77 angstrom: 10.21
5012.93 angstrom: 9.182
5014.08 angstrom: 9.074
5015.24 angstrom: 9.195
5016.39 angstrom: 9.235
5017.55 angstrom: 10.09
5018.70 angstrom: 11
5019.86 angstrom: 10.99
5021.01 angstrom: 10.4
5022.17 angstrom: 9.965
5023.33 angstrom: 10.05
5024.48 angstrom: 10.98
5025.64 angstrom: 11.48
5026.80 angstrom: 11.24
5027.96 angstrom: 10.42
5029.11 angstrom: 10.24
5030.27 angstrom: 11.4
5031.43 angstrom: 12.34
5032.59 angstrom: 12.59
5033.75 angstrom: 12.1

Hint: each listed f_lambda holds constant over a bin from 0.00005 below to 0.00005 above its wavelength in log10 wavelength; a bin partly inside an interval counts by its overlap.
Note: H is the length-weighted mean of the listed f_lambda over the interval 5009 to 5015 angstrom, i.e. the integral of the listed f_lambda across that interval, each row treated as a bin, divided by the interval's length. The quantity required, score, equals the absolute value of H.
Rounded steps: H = 9.9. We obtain 9.85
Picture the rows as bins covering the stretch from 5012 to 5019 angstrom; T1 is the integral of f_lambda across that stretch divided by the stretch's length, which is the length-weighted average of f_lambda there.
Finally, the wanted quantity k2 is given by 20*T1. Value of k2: 192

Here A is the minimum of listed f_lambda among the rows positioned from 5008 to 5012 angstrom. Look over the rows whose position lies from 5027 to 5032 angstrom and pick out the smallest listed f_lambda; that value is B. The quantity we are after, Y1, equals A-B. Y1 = -0.76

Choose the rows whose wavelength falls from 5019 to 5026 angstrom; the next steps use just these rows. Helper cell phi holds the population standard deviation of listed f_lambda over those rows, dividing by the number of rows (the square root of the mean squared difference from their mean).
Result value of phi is 0.55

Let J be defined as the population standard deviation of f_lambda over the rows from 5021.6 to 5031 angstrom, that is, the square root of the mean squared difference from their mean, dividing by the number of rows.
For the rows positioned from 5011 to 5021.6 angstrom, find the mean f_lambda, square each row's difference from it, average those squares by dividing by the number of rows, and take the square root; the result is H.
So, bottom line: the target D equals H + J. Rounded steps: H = 0.74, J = 0.58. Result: 1.32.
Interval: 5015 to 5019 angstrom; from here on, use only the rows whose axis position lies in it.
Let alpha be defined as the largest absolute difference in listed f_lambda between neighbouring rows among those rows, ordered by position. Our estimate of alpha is 0.91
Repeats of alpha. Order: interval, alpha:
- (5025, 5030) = 0.82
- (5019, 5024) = 0.59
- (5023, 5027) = 0.93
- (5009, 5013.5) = 1.03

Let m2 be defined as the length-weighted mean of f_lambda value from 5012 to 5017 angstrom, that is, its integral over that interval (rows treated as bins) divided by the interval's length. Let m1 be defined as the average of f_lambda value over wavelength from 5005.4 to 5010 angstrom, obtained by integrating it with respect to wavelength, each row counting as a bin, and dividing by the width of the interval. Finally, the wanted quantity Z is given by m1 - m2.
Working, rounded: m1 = 10.3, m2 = 9.2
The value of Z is 1.1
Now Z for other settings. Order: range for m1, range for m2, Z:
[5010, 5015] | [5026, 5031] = -1.1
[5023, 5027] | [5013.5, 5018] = 1.6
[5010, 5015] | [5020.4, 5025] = -0.6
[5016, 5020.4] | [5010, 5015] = 0.6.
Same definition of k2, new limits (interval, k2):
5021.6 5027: 214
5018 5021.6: 216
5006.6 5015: 197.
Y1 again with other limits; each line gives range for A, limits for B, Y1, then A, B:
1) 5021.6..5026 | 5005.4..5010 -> 0.48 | 9.965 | 9.481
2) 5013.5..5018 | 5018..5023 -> -0.89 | 9.074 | 9.965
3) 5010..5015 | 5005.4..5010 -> -0.41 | 9.074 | 9.481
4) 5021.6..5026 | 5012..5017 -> 0.89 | 9.965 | 9.074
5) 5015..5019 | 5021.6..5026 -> -0.77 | 9.195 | 9.965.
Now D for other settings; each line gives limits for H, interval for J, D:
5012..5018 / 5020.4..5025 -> 0.77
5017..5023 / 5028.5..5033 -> 1.36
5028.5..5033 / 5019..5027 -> 1.47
